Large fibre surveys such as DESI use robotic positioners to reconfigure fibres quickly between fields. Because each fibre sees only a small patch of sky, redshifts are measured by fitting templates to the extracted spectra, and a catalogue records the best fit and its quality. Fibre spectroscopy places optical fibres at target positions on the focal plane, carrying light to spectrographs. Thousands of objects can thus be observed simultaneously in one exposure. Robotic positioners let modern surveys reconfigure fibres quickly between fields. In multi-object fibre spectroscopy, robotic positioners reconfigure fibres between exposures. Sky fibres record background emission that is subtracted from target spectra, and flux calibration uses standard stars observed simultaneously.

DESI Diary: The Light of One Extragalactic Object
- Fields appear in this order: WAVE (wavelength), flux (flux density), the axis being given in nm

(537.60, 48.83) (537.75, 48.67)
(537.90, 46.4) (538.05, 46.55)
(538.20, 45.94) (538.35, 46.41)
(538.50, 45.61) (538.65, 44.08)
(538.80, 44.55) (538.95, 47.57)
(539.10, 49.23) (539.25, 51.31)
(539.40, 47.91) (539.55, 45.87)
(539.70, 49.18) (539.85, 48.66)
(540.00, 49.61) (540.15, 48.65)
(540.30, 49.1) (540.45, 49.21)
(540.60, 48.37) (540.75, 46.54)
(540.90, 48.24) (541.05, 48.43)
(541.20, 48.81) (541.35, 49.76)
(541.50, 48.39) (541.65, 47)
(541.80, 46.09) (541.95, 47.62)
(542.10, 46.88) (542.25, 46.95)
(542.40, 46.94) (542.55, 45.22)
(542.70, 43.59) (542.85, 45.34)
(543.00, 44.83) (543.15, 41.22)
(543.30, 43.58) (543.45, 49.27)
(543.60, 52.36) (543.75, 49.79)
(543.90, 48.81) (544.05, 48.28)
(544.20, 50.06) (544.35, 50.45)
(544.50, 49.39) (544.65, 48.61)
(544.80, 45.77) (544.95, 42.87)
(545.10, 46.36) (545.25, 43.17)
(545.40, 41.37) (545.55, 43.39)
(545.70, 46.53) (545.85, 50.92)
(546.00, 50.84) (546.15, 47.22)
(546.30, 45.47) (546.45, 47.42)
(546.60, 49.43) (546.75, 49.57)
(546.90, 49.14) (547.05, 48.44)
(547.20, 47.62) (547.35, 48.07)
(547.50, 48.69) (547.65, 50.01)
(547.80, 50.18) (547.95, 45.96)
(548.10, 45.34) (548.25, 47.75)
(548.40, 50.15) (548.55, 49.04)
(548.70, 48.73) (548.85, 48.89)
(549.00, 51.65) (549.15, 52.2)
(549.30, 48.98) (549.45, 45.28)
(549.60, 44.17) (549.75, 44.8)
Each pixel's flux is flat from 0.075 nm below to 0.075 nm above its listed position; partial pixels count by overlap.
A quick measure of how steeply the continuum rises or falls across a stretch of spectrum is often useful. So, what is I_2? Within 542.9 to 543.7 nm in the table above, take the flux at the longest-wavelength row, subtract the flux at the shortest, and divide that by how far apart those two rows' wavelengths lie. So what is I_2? 13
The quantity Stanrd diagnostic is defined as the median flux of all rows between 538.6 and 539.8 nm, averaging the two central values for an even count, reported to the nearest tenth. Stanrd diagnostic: 47.7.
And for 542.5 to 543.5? 44.8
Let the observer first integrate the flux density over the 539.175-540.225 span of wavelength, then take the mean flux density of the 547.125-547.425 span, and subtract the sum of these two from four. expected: -95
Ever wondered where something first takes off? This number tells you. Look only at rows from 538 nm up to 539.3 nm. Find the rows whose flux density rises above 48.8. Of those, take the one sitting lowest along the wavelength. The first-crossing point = 539.10 nm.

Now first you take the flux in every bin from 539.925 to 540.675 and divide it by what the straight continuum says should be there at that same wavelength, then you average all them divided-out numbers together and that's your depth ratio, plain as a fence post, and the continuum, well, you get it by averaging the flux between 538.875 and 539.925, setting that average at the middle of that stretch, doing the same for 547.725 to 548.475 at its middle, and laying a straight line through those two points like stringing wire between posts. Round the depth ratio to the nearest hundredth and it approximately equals 1.01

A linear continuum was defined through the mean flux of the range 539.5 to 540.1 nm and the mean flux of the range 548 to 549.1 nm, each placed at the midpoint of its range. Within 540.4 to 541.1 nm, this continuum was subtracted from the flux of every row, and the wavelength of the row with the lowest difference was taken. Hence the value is 540.75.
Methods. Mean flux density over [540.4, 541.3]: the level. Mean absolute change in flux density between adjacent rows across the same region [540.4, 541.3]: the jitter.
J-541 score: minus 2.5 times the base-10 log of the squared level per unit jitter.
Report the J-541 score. -8.4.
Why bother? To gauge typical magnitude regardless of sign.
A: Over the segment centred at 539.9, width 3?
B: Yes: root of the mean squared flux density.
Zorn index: 48.1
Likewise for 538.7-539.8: 48.0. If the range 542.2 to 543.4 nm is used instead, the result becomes 44.7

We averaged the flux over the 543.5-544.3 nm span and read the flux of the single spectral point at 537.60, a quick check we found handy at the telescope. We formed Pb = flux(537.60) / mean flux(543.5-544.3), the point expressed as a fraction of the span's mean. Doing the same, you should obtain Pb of 0.979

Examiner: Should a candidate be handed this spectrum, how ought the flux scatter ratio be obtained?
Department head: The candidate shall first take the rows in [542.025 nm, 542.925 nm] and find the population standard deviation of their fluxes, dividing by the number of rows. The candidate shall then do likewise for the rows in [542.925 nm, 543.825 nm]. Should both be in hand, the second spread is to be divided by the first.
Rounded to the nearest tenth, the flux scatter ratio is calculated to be 3.1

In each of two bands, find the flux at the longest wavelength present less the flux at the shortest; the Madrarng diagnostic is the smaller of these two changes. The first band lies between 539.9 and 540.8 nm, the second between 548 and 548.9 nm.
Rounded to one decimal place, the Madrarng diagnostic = -3.1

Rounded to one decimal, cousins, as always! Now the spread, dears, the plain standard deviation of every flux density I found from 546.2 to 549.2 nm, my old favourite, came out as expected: 1.8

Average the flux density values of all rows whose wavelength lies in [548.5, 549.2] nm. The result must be 50.1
